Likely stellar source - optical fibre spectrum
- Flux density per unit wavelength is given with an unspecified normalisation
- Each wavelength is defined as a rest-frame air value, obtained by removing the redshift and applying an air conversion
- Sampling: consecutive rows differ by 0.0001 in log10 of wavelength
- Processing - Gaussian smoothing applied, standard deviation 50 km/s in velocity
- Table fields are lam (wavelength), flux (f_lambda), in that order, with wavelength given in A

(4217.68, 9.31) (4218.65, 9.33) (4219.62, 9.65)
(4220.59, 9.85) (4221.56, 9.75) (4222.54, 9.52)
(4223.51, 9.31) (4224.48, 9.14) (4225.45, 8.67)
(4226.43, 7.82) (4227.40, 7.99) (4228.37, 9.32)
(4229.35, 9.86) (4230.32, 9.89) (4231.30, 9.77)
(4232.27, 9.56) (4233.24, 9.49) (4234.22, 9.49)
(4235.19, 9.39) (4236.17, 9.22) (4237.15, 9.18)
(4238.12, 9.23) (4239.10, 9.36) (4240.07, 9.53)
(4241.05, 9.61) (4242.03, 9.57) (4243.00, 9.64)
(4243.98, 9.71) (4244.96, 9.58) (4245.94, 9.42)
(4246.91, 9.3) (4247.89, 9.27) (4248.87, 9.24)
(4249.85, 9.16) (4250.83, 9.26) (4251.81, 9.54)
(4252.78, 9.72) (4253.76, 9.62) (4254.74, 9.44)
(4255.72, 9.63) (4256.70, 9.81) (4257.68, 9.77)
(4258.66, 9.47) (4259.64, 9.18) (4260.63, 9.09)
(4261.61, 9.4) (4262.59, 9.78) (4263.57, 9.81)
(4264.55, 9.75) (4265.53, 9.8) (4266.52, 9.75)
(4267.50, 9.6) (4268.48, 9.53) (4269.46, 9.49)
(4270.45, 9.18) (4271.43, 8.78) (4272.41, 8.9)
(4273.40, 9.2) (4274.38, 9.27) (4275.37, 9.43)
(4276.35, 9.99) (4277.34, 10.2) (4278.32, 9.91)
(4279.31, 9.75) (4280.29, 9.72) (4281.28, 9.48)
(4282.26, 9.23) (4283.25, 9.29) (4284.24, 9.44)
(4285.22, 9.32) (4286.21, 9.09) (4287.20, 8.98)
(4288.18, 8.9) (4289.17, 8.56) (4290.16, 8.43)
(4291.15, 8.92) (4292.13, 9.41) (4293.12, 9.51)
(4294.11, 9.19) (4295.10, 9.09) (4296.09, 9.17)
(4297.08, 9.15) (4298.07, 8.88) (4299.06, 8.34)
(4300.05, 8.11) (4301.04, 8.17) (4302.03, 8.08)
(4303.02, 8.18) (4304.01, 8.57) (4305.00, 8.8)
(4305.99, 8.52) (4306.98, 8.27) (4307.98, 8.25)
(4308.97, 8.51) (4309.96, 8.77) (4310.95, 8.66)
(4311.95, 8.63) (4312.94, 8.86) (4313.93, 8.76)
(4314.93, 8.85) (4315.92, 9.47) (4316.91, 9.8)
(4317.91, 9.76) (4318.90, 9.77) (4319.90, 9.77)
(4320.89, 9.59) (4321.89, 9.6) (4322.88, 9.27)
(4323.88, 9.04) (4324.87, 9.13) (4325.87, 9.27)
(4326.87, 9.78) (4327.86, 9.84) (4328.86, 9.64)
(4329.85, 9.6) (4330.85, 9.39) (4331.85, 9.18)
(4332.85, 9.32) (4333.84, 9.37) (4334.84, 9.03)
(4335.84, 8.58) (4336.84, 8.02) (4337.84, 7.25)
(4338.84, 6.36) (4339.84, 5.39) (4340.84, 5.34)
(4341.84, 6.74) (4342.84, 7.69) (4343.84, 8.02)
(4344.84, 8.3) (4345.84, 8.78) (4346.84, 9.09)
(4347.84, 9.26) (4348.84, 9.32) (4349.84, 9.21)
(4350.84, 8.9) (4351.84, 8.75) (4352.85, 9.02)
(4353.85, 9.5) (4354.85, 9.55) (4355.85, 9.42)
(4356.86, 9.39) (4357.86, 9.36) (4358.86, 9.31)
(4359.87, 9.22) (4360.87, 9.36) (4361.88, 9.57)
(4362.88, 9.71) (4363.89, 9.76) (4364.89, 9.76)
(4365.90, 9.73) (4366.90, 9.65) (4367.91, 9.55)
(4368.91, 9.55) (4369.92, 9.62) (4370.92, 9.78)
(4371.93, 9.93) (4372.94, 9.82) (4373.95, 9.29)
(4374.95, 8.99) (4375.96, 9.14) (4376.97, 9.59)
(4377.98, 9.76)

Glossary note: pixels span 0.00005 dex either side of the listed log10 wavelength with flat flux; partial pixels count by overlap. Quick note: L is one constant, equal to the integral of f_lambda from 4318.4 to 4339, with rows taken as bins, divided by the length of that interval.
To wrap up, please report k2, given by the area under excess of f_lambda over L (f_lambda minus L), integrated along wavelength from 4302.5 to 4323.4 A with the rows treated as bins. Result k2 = -3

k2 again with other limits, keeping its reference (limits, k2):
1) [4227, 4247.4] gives 6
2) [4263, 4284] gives 8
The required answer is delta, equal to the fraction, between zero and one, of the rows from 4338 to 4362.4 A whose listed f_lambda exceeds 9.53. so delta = 0.08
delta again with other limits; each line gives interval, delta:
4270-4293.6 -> 0.21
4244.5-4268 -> 0.54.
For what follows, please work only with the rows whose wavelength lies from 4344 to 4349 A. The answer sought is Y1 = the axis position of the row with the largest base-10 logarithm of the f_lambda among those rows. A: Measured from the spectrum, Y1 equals 4348.84 A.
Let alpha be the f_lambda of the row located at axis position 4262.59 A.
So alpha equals 9.78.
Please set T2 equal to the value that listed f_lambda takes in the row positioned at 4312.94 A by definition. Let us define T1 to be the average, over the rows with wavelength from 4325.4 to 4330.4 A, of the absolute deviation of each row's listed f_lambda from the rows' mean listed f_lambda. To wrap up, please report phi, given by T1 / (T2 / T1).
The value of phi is 0.0026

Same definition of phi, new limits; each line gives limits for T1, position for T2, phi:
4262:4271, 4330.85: 0.0028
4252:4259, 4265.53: 0.0013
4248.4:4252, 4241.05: 0.0015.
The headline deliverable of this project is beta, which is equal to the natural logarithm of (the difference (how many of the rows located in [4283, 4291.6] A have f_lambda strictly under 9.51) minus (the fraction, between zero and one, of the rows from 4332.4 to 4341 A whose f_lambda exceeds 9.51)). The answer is 2.20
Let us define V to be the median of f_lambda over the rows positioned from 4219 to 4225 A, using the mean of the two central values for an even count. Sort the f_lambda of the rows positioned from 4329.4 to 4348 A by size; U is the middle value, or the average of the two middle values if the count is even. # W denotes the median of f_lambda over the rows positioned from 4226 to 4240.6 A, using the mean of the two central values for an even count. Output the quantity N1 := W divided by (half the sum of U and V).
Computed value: 1.03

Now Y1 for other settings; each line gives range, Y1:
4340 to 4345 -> 4344.84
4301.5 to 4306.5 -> 4305.00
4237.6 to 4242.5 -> 4241.05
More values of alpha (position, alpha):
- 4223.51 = 9.31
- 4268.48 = 9.53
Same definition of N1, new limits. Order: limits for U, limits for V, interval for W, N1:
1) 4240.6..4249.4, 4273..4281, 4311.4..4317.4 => 0.92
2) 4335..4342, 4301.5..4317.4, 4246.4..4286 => 1.23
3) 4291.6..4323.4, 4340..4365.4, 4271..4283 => 1.04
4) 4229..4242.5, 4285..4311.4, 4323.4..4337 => 1.02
